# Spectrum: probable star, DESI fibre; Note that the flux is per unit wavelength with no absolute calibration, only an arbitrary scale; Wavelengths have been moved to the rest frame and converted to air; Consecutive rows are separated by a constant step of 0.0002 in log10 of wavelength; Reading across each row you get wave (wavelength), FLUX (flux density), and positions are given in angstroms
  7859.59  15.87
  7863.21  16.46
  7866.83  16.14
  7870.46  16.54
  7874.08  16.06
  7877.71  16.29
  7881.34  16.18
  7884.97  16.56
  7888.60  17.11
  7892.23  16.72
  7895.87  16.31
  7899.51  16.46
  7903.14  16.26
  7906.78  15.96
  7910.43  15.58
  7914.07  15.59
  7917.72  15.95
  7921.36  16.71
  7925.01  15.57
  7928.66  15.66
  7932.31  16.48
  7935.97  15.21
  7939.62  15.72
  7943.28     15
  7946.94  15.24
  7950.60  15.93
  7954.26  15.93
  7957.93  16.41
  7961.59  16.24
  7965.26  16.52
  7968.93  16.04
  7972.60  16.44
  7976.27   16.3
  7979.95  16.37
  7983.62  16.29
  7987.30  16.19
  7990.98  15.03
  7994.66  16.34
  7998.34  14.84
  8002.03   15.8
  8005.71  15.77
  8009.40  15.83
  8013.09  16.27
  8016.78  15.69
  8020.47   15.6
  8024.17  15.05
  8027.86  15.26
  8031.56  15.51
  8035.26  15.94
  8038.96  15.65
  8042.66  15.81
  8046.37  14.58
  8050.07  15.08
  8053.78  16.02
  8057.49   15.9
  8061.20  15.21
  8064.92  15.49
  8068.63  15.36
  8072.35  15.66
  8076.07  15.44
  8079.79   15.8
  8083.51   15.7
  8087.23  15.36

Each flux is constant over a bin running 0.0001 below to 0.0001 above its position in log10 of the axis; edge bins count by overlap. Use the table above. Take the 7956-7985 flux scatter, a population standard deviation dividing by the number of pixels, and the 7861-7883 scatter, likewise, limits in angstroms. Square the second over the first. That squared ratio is 1.6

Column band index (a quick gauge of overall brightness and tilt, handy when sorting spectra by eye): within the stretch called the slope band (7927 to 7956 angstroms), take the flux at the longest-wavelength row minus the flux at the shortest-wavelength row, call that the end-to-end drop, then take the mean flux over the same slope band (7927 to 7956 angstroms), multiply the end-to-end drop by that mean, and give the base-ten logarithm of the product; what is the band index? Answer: 0.63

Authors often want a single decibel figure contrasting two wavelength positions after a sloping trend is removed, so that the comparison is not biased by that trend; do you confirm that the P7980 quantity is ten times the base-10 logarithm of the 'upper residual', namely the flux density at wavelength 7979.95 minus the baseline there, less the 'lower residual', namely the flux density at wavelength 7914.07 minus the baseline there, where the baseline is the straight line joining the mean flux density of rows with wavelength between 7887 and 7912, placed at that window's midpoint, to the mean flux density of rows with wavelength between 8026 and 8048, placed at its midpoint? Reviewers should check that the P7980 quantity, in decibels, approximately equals 0.8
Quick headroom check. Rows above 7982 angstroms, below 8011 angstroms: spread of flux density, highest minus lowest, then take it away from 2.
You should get 0.50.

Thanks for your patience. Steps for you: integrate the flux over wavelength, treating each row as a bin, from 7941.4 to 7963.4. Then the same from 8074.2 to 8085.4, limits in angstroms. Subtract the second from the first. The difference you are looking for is 172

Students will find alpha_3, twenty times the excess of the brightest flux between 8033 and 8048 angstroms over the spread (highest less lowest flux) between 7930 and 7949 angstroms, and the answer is 289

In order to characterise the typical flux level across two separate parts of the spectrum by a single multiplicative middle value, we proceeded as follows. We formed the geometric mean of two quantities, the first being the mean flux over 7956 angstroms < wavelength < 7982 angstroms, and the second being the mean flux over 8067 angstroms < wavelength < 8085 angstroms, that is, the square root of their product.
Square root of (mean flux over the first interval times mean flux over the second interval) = 16.0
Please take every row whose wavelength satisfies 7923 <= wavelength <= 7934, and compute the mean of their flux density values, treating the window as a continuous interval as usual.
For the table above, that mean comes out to 15.9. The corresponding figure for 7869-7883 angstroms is 16.3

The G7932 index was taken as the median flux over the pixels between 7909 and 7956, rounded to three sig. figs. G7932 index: 15.7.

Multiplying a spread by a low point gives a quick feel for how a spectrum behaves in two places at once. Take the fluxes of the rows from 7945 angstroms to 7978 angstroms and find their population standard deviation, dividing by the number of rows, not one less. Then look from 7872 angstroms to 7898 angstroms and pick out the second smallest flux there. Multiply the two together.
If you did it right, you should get 6.0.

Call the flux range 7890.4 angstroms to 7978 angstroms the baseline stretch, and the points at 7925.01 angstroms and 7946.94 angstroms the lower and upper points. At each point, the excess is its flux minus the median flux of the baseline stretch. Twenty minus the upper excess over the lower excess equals 18.2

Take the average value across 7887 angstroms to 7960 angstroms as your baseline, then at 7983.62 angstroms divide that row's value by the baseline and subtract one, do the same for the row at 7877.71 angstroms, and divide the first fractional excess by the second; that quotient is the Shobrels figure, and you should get 1.0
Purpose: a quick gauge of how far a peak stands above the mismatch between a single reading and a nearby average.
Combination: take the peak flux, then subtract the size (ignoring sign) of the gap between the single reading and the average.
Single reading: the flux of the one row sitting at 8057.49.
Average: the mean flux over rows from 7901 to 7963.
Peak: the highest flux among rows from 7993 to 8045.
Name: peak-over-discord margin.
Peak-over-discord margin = 16.29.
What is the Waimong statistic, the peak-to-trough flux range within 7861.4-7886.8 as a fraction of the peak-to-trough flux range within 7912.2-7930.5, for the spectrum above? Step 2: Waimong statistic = 0.4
